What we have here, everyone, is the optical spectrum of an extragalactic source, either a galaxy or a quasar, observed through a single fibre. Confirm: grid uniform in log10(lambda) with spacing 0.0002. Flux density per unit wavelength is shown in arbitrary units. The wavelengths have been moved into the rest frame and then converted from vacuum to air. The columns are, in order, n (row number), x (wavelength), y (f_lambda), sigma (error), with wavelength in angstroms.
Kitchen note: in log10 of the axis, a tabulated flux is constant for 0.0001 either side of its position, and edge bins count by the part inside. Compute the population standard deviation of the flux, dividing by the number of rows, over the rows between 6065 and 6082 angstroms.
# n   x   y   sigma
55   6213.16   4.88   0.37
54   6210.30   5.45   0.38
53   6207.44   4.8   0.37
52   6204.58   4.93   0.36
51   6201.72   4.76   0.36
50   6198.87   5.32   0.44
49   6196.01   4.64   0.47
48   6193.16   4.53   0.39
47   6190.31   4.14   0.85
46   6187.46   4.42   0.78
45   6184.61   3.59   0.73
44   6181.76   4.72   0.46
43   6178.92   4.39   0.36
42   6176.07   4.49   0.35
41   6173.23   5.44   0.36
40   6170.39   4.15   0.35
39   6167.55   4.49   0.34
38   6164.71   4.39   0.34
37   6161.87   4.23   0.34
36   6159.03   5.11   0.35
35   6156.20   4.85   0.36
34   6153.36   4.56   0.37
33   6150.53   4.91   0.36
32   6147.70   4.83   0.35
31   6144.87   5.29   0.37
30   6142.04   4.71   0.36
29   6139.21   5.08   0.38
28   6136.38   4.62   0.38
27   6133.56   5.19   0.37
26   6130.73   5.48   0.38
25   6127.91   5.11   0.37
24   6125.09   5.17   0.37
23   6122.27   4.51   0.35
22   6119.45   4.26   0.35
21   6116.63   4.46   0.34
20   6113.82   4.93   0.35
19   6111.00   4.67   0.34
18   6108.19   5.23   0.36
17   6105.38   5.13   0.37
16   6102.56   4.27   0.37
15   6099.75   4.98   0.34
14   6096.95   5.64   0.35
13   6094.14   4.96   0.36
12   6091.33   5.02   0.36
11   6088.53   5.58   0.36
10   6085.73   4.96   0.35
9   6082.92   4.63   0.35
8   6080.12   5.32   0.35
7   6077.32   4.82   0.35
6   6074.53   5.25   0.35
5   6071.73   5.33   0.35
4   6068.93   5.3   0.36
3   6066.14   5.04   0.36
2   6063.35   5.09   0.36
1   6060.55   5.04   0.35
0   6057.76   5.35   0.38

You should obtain 0.19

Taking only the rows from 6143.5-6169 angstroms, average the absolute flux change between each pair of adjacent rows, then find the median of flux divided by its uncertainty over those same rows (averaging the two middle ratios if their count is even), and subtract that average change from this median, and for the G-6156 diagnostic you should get 13.1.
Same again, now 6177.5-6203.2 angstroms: 9.7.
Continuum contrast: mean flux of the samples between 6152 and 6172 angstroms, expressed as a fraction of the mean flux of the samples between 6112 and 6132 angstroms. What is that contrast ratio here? 0.94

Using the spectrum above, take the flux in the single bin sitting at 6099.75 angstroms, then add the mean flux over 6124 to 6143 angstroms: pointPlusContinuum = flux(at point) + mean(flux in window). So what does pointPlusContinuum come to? 10.0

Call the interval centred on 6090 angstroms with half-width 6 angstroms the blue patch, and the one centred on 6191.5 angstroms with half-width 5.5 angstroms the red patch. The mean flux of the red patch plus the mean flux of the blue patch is 9.56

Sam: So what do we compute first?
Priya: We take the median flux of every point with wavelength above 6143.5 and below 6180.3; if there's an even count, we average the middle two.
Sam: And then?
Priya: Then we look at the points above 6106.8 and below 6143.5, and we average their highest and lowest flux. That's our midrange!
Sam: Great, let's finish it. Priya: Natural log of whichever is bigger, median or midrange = 1.583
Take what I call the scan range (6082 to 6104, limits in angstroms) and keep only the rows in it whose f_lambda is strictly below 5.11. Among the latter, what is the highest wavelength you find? 6102.56 angstroms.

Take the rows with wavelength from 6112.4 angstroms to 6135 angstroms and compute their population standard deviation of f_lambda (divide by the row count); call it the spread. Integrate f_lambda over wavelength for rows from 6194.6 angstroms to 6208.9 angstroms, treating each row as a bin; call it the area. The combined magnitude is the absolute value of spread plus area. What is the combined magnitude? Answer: 70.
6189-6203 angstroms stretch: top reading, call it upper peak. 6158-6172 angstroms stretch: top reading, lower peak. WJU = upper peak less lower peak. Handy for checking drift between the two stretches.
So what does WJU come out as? 0.21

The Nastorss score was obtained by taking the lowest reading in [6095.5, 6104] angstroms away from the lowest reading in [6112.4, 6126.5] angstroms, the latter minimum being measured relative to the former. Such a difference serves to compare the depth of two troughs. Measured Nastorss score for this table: 0.0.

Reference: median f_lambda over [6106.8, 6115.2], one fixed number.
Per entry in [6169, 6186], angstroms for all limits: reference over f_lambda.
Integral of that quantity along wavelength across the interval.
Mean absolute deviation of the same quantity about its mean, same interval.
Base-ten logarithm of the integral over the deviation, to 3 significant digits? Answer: 2.26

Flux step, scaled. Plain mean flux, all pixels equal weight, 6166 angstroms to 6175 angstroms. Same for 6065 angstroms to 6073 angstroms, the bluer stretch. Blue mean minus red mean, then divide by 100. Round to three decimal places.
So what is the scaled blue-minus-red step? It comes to 0.005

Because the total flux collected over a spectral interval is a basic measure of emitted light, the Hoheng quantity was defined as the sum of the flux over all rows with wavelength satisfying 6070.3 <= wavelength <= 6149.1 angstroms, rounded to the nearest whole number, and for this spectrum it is 139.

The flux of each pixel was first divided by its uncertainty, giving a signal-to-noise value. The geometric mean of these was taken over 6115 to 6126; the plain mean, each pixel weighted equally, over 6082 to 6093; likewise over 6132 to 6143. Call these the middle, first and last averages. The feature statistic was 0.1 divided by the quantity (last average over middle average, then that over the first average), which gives 1.41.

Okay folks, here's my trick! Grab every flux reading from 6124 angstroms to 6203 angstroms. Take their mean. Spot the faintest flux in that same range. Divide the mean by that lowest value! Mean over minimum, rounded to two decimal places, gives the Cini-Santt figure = 1.32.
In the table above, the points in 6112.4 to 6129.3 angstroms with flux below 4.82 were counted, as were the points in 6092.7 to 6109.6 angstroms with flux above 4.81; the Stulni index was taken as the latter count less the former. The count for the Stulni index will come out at 2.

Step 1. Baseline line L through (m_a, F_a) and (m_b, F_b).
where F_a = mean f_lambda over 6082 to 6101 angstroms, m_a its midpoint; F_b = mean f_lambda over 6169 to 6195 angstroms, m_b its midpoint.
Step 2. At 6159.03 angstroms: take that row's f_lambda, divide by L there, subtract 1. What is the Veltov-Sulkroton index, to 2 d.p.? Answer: 0.11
